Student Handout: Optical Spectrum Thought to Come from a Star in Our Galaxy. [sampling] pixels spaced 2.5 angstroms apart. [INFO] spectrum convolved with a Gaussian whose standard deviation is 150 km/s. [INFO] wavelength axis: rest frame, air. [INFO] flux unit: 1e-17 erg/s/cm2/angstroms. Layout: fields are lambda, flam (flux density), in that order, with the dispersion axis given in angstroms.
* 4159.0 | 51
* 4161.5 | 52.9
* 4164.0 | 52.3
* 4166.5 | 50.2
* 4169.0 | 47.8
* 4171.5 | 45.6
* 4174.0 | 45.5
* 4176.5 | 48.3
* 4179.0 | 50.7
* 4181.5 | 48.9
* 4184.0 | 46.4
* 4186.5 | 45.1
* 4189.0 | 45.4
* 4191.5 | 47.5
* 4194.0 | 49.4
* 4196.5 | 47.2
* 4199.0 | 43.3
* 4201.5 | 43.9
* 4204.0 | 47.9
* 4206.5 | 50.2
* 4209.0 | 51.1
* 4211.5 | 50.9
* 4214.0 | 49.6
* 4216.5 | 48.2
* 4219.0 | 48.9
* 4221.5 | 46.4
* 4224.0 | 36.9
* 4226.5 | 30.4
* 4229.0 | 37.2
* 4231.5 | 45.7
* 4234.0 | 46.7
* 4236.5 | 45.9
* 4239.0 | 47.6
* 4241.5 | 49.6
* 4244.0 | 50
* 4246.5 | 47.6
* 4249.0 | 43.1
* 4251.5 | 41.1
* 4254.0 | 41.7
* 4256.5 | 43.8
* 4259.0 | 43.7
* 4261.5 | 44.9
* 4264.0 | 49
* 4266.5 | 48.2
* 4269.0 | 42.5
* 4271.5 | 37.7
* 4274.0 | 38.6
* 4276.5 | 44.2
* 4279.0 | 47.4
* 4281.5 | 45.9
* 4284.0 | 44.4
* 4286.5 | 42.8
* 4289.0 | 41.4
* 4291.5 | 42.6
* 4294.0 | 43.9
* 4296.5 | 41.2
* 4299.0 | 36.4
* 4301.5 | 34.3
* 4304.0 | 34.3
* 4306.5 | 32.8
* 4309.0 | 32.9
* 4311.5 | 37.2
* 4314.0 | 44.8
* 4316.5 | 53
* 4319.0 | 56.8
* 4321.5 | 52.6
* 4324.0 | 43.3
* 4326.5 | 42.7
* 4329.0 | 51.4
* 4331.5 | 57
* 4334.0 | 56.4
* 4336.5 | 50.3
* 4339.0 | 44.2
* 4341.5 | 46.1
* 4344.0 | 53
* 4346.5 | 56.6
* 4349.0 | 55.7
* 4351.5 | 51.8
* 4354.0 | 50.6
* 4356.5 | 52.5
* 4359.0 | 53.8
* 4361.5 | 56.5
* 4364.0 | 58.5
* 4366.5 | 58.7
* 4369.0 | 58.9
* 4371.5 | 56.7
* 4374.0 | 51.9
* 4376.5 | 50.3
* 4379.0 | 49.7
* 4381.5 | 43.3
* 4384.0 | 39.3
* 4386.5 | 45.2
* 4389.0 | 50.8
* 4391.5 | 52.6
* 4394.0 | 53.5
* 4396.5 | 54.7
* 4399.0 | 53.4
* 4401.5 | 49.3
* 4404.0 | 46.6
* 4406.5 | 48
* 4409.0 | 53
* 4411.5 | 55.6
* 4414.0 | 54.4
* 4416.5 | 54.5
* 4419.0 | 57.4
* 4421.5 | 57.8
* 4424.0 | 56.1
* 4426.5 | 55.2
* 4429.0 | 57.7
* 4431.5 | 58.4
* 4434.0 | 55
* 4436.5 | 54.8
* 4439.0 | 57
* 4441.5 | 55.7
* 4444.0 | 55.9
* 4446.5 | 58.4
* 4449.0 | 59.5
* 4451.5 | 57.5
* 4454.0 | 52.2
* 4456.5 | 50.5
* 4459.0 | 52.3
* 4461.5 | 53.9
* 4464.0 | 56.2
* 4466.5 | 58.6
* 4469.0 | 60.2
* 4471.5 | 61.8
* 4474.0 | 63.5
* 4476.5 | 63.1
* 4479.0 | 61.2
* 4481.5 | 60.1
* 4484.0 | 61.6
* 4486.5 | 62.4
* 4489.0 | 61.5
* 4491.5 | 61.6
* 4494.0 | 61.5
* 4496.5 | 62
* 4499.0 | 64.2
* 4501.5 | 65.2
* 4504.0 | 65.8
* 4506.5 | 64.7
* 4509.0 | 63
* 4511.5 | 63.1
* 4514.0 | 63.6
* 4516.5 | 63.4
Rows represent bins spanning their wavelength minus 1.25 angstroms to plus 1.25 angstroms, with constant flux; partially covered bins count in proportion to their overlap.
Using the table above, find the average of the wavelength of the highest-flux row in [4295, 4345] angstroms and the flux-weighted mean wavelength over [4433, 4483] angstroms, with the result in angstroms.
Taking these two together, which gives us 4394.9 angstroms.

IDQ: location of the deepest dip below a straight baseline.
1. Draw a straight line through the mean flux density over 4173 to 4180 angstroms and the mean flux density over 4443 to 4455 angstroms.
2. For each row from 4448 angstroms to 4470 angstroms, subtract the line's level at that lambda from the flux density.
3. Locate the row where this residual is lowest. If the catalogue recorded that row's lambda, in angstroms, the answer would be 4456.5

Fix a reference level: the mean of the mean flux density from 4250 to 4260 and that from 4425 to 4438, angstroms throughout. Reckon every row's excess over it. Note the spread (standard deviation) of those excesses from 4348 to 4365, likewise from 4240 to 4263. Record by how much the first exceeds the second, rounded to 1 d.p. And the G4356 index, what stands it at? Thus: -0.5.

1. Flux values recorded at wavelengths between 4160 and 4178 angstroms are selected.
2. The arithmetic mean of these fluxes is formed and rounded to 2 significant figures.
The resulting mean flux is 49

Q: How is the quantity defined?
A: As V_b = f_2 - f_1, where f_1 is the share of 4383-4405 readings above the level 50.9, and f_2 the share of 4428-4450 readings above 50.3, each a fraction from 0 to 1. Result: 0.56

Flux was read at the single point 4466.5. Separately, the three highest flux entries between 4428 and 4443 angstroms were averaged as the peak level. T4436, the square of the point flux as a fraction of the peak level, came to 1.03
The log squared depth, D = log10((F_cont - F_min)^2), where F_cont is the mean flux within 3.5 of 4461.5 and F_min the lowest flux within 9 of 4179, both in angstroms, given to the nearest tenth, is 1.9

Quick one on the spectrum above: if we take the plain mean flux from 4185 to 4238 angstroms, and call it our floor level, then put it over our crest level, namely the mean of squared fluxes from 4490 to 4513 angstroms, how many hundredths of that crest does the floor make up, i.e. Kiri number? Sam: 1.13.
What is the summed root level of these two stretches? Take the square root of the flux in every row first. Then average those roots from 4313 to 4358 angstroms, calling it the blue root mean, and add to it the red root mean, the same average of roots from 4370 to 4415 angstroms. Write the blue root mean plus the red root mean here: 14.2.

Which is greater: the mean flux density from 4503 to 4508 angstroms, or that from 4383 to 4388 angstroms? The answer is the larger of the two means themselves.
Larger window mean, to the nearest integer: 65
